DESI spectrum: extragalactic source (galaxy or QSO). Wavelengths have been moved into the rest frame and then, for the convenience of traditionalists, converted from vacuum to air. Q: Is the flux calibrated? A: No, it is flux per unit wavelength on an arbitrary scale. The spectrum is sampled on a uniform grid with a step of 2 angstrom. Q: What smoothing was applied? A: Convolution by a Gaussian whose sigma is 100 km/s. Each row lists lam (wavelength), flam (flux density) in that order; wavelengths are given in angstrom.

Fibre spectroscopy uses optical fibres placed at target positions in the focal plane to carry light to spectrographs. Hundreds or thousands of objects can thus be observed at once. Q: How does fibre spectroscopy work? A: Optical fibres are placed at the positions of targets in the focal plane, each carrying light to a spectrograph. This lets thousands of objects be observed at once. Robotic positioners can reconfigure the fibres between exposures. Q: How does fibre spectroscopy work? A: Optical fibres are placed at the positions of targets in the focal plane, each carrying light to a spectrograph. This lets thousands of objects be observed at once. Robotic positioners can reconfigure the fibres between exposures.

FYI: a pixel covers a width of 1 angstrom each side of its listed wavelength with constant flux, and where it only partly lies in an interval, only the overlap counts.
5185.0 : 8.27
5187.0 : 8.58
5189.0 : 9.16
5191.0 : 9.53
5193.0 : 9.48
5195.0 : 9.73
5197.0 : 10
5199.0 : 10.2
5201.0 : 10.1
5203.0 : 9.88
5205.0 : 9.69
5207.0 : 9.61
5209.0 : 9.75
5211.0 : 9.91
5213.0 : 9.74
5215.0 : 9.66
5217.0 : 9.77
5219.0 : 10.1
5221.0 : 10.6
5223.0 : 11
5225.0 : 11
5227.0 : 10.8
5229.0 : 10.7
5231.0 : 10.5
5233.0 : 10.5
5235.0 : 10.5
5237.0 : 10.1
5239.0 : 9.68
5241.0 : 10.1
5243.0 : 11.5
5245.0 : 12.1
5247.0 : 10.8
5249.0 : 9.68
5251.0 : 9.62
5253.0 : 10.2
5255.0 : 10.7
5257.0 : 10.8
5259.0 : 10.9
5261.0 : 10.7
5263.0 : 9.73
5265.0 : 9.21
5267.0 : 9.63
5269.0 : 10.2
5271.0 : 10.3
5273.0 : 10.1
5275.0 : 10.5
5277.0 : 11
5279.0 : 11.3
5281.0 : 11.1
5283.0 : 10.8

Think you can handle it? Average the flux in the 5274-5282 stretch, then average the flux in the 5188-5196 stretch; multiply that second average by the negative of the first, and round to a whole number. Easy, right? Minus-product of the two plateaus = -104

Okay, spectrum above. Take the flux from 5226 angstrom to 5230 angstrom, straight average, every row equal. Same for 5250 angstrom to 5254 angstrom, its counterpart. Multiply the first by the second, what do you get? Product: 107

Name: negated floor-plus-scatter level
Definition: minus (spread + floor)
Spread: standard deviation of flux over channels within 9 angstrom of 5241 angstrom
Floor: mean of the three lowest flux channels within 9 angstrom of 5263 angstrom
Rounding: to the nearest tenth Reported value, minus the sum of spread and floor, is -10.3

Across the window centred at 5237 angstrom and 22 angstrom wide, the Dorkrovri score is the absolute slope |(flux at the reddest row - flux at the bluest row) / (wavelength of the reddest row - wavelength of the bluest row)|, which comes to 0.000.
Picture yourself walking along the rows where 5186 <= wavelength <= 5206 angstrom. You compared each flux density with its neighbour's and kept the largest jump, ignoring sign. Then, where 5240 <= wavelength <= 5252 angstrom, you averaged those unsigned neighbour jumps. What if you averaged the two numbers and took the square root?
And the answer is 0.86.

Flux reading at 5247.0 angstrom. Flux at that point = 10.8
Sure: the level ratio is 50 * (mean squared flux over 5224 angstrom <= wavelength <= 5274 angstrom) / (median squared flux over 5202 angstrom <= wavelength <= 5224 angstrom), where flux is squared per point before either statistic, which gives 57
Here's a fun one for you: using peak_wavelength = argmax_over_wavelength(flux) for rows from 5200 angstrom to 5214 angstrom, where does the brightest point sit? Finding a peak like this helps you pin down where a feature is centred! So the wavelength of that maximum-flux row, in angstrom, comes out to 5201.0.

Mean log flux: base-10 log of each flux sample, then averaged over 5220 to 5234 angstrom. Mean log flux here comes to 1.03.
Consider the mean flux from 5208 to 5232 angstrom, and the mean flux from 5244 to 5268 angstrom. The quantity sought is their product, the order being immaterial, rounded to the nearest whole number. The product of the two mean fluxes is 106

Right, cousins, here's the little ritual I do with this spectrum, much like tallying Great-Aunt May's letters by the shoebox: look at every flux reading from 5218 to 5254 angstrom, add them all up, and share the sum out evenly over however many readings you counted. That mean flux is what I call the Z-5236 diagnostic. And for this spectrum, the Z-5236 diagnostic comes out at 10.5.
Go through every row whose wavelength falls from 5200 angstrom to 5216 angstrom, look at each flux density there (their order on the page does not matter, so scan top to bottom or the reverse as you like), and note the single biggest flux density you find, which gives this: 10.1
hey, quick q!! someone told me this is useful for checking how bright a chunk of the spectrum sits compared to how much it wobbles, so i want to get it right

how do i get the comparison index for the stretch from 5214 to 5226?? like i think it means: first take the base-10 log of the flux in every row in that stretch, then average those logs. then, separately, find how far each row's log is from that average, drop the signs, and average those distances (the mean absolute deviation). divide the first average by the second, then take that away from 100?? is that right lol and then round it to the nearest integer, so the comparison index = 53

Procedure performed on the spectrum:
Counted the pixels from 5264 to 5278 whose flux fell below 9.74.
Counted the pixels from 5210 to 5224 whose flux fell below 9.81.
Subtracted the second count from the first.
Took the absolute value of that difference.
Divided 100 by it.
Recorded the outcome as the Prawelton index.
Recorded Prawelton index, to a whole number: 100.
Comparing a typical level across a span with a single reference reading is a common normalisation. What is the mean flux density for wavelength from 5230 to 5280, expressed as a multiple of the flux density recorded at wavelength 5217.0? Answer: 1.066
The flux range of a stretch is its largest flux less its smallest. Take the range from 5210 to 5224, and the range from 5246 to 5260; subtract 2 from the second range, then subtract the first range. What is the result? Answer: -2.1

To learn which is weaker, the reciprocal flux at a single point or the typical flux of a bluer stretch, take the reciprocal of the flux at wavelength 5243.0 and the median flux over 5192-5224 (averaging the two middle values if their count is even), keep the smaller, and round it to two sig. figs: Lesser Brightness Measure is 0.087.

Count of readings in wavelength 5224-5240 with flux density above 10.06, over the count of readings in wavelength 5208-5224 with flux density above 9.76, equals 1.4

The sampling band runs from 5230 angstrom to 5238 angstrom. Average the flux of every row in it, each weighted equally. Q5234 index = 10.4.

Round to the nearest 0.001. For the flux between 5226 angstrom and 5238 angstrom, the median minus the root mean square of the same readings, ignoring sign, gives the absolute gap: 0.019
